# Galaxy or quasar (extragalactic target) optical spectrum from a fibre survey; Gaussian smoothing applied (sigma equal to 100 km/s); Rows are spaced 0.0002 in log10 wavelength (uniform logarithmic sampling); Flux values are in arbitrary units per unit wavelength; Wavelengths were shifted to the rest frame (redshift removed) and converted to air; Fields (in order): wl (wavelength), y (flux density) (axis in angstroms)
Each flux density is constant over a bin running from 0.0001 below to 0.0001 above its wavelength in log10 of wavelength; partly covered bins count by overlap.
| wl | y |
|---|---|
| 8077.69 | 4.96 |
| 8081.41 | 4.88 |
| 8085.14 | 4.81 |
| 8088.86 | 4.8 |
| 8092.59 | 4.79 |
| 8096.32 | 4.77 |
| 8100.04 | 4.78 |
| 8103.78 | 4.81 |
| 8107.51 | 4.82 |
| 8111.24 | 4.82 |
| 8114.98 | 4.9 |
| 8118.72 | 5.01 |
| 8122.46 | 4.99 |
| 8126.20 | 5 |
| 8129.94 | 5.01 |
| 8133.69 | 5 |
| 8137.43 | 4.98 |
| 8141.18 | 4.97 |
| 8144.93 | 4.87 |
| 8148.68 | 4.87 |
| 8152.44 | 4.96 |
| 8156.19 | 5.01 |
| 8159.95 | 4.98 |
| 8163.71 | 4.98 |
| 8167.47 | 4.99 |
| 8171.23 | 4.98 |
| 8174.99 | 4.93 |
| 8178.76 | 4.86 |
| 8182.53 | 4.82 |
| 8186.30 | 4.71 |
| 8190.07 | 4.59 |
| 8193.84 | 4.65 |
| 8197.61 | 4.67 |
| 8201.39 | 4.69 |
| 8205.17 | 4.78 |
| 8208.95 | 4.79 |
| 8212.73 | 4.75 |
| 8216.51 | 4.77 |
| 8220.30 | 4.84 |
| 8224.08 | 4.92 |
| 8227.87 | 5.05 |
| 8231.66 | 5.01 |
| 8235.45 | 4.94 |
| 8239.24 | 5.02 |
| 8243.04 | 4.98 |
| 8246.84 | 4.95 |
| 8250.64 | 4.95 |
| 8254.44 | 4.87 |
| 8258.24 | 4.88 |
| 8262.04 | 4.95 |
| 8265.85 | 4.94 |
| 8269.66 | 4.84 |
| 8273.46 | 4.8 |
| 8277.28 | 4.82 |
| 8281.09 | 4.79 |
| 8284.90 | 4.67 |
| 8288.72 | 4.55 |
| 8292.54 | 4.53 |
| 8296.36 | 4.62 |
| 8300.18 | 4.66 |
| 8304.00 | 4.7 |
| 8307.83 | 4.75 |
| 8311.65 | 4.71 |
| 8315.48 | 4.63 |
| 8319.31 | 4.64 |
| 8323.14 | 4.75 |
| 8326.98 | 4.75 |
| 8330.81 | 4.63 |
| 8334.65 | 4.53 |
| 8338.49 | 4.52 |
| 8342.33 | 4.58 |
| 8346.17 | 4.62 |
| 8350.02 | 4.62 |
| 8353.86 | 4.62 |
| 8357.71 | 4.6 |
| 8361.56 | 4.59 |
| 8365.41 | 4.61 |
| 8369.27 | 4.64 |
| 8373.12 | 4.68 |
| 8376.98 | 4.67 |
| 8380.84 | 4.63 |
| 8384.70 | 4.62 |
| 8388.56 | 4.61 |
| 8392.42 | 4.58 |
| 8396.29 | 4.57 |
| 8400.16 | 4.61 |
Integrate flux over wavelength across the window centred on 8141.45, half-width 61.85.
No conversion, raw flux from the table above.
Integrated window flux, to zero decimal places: 602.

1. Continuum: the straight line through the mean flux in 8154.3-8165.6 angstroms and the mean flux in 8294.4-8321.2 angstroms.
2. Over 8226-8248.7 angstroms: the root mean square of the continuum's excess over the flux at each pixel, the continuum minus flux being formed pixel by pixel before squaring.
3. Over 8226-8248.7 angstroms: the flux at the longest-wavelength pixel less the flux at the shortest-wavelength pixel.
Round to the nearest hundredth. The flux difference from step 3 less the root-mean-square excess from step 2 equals -0.27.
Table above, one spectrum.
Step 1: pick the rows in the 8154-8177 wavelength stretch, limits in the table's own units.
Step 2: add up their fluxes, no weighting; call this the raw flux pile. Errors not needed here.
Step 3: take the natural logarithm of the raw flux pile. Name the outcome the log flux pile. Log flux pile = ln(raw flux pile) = 3.40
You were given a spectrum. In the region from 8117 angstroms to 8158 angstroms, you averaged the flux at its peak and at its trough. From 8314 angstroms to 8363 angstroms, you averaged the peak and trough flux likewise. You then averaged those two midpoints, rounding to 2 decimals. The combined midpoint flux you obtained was 4.79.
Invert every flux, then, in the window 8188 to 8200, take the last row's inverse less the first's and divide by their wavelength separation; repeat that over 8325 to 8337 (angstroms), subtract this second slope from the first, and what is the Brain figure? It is -0.0018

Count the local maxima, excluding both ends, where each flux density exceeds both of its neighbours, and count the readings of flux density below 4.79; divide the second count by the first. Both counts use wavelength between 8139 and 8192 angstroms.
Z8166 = 1.0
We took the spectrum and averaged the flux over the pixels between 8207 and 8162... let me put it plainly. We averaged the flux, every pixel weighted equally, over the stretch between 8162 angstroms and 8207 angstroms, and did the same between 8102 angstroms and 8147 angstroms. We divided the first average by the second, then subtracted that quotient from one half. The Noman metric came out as -0.474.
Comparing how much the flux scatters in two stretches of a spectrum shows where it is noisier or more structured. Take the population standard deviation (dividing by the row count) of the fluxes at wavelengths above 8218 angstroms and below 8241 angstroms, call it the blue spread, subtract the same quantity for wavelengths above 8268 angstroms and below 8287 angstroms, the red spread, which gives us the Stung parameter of 0.01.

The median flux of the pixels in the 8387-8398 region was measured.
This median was 4.6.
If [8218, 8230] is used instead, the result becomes 4.9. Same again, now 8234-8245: 5.0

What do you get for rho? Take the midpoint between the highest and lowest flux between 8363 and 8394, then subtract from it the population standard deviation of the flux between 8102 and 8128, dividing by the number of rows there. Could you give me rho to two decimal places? 4.54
